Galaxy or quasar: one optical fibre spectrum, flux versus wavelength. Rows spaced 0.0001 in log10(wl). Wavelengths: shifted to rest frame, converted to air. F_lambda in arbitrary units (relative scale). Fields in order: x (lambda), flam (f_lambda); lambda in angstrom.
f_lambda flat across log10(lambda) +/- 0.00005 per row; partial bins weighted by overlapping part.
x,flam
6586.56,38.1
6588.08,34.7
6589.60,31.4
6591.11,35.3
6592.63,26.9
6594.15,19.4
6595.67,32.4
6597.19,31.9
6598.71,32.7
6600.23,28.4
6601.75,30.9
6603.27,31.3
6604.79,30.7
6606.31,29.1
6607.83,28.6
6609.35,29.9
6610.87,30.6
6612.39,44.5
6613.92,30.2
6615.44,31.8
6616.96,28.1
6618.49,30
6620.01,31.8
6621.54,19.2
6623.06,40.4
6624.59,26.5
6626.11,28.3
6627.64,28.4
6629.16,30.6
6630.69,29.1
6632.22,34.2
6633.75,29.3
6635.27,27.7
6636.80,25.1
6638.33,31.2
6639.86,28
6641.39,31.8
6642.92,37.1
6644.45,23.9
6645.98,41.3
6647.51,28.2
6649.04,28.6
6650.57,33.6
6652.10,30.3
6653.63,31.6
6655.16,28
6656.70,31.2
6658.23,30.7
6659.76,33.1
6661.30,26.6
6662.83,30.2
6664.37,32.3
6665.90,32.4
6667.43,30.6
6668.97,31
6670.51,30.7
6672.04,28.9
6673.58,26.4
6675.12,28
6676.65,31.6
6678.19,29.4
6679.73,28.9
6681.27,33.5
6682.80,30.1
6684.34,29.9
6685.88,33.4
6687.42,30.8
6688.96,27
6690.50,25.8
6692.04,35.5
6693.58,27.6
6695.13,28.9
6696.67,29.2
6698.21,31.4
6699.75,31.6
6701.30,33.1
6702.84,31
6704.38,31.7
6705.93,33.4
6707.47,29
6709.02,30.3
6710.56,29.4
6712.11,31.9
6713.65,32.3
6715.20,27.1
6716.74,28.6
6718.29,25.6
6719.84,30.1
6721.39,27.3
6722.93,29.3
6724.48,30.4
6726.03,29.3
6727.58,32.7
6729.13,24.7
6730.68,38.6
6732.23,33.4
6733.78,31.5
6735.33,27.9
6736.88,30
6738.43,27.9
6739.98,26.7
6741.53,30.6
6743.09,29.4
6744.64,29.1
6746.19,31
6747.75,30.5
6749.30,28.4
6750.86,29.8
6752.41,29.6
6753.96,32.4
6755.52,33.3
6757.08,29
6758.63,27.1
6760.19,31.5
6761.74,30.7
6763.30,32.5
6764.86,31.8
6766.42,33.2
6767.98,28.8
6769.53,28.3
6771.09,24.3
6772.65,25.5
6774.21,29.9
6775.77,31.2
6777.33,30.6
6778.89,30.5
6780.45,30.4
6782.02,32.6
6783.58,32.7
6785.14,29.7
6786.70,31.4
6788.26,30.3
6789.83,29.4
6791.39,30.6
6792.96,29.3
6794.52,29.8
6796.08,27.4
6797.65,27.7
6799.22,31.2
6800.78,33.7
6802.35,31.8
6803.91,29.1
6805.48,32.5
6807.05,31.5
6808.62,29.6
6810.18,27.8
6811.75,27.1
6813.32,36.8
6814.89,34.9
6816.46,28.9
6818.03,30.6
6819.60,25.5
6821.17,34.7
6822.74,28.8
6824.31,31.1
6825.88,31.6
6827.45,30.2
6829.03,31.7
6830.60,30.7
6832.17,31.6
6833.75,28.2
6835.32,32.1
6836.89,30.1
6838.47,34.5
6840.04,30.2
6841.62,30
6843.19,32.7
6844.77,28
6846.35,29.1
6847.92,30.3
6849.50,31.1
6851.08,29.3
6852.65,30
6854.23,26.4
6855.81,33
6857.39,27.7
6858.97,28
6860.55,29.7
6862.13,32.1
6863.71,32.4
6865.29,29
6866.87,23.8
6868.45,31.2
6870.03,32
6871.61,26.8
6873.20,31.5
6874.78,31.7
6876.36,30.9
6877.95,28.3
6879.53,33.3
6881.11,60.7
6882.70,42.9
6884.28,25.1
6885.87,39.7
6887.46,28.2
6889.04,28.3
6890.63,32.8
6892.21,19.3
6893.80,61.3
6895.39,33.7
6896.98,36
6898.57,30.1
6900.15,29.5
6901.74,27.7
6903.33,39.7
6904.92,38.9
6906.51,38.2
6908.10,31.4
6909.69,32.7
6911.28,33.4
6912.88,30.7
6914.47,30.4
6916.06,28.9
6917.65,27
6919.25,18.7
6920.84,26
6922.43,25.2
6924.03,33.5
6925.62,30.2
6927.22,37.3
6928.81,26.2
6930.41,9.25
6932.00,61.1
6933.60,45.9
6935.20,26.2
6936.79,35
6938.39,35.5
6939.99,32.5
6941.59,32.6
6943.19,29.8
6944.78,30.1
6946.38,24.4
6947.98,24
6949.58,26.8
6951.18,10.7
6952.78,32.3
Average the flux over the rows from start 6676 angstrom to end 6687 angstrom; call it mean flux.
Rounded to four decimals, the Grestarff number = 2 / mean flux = 0.0646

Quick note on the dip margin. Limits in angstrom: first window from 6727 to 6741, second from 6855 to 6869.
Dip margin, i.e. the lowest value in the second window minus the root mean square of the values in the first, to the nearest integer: -7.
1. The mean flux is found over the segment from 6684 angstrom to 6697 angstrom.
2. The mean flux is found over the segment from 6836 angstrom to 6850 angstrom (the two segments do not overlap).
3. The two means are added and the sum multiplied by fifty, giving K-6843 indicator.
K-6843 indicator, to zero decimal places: 3023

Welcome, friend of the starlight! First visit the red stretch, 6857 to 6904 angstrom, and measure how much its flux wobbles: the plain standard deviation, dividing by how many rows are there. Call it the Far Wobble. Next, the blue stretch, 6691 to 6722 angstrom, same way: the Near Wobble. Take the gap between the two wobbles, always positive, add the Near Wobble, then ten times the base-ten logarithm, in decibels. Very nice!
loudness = 9.5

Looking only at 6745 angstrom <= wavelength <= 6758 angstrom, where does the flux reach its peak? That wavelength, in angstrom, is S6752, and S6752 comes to 6755.52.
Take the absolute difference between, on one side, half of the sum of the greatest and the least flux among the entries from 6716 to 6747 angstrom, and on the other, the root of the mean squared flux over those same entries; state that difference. 1.8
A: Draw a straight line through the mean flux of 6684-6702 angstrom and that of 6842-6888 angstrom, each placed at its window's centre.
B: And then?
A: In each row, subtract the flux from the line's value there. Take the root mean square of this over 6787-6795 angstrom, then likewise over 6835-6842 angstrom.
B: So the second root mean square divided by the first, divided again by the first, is 1.10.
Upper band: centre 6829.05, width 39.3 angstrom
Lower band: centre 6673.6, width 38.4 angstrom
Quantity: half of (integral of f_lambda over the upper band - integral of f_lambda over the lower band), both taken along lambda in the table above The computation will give 22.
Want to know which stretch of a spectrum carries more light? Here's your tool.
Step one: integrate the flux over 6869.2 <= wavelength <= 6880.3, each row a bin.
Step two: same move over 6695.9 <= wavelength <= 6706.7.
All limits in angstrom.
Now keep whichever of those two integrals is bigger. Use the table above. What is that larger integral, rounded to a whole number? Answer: 342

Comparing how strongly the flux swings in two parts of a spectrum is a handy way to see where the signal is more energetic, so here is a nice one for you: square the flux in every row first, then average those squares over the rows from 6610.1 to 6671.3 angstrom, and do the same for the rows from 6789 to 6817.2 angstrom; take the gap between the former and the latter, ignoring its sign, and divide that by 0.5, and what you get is 50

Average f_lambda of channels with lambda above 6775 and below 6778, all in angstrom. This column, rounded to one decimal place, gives 30.9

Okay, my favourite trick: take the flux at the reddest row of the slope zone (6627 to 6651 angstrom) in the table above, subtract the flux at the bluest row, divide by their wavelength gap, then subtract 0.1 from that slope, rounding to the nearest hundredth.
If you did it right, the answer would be 0.13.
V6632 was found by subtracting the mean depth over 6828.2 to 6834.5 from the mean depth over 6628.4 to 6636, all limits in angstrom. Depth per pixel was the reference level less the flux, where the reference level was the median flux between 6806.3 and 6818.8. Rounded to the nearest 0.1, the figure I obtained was 0.4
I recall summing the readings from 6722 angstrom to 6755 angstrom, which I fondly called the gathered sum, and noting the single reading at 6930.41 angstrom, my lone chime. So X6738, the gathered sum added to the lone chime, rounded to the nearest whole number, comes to 642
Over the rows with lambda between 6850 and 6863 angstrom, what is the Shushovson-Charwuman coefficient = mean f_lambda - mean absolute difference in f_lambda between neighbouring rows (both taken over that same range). 27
